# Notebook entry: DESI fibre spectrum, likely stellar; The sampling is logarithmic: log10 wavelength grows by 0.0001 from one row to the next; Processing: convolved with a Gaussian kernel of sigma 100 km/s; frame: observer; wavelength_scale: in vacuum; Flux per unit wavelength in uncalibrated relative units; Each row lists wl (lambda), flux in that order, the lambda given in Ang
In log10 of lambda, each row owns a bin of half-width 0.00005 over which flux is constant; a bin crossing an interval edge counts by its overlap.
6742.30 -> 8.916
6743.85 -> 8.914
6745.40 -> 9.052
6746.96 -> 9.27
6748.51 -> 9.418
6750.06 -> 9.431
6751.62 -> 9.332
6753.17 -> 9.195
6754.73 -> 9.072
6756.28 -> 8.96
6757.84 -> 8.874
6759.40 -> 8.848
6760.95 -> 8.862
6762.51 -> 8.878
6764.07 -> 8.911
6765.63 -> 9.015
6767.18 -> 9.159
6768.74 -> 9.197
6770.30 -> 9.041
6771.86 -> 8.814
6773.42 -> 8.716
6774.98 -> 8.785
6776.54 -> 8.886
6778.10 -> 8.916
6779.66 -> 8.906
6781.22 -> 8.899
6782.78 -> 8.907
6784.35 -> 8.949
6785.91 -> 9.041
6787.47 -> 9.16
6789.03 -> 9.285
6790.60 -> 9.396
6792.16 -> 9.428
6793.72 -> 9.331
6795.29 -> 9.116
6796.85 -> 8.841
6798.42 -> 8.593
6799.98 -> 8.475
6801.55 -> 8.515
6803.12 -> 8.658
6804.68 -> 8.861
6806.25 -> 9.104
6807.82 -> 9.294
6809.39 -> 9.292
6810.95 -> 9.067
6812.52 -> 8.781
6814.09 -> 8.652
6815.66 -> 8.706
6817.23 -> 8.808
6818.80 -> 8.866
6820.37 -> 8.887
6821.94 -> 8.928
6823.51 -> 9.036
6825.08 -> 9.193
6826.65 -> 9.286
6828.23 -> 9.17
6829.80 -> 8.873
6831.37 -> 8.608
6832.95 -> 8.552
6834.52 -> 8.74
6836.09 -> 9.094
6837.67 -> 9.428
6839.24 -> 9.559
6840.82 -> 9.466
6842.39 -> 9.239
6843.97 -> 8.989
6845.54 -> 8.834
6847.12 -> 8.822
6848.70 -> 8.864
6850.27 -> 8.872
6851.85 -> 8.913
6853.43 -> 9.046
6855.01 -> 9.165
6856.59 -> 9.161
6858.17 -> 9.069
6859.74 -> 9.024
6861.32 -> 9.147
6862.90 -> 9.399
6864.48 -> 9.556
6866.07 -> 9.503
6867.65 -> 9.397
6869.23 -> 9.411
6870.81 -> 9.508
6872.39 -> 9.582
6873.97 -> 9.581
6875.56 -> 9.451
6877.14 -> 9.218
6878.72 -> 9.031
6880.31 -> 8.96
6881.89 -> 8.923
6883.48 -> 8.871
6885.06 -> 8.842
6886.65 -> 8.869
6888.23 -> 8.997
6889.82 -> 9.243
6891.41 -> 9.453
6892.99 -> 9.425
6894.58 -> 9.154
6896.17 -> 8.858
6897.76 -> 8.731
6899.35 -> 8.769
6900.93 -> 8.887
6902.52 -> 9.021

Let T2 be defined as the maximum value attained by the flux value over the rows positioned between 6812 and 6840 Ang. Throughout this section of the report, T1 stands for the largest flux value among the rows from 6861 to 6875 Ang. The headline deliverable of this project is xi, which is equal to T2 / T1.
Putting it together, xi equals 1.00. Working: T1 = 9.582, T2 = 9.559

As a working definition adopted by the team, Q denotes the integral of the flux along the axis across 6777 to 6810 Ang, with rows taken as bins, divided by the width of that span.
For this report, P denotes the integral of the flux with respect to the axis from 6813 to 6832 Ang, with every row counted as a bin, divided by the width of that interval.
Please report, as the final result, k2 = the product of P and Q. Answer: 80.2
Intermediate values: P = 8.92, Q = 8.99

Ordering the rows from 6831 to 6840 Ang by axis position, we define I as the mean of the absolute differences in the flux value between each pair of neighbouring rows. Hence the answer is 0.21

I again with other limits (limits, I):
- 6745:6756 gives 0.12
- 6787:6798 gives 0.14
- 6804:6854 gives 0.14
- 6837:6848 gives 0.14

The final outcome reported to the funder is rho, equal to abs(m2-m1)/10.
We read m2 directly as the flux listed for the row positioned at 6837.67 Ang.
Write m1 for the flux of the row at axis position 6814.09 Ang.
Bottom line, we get 0.0776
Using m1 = 8.652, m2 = 9.428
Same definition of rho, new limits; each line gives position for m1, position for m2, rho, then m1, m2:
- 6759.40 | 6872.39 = 0.0734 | 8.848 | 9.582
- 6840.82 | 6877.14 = 0.0248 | 9.466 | 9.218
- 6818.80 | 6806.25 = 0.0238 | 8.866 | 9.104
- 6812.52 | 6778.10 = 0.0135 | 8.781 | 8.916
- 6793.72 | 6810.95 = 0.0264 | 9.331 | 9.067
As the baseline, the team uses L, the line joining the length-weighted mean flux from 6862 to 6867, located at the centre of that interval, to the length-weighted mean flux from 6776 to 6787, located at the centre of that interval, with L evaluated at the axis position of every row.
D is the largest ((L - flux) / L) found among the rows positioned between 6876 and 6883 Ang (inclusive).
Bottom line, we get 0.068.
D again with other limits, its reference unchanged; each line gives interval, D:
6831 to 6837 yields 0.077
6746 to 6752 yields -0.063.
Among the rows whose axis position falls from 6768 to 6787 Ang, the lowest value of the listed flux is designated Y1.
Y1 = 8.716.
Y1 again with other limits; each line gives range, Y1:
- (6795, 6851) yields 8.475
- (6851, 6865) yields 8.913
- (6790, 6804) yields 8.475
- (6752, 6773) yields 8.814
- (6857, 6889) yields 8.842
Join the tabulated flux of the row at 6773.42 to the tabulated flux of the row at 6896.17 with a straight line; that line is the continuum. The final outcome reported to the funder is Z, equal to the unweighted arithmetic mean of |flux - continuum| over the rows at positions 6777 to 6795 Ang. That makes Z 0.38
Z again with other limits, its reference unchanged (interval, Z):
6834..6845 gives 0.44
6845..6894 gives 0.34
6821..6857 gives 0.28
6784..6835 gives 0.28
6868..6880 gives 0.57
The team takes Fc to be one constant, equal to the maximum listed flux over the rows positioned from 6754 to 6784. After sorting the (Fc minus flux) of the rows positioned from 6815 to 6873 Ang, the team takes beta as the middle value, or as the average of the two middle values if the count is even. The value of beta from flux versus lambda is 0.13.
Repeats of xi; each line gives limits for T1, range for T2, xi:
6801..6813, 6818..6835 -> 1.00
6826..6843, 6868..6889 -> 1.00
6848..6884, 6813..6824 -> 0.94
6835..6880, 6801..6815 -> 0.97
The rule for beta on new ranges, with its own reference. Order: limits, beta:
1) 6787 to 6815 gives 0.11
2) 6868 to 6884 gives -0.12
